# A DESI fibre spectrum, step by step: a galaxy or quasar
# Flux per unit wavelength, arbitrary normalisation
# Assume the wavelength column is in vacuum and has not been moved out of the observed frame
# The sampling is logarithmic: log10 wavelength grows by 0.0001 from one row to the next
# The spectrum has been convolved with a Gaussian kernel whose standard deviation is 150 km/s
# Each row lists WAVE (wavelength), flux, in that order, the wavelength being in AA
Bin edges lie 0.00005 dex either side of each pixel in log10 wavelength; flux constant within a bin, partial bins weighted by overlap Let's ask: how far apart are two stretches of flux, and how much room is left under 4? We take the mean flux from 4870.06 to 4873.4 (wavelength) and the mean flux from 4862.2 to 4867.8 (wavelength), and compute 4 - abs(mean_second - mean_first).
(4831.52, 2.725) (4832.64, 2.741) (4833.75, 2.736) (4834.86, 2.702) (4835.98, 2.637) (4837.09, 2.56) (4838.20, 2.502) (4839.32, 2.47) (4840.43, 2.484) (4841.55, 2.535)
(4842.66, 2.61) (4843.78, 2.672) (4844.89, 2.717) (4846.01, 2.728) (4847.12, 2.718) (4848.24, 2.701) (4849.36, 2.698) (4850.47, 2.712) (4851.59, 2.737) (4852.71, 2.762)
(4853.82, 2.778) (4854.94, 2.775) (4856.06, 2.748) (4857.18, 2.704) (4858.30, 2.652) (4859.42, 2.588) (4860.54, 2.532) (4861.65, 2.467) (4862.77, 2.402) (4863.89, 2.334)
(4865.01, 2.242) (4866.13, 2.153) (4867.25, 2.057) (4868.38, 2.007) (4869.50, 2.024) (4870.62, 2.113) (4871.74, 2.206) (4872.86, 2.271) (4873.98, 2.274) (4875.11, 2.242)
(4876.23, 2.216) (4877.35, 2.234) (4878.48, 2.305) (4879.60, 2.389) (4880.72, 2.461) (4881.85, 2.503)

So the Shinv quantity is 3.96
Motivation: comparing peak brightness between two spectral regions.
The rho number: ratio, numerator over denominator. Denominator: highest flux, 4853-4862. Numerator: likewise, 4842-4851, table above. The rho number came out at 0.98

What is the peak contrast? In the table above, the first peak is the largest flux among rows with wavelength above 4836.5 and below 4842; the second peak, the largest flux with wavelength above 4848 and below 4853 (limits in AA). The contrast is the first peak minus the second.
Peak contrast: -0.20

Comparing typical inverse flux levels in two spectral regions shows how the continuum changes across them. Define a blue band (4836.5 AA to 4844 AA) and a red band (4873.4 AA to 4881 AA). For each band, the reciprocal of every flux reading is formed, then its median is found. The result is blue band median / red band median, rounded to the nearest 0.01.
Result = 0.90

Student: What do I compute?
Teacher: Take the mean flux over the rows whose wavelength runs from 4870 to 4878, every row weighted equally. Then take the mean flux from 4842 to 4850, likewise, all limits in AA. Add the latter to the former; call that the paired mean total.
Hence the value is 4.91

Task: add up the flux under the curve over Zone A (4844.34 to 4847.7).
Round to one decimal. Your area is 9.1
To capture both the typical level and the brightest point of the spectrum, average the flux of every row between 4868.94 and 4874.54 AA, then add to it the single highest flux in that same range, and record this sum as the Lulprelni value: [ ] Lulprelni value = 4.45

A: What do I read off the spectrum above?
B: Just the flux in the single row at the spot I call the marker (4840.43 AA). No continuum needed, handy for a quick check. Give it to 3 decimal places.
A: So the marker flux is 2.484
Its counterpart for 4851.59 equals 2.737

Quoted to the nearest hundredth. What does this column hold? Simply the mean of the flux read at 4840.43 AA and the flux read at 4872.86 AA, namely 2.38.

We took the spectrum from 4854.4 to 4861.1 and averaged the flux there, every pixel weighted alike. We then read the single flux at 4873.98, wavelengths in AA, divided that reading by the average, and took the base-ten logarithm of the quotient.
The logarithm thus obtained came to -0.07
